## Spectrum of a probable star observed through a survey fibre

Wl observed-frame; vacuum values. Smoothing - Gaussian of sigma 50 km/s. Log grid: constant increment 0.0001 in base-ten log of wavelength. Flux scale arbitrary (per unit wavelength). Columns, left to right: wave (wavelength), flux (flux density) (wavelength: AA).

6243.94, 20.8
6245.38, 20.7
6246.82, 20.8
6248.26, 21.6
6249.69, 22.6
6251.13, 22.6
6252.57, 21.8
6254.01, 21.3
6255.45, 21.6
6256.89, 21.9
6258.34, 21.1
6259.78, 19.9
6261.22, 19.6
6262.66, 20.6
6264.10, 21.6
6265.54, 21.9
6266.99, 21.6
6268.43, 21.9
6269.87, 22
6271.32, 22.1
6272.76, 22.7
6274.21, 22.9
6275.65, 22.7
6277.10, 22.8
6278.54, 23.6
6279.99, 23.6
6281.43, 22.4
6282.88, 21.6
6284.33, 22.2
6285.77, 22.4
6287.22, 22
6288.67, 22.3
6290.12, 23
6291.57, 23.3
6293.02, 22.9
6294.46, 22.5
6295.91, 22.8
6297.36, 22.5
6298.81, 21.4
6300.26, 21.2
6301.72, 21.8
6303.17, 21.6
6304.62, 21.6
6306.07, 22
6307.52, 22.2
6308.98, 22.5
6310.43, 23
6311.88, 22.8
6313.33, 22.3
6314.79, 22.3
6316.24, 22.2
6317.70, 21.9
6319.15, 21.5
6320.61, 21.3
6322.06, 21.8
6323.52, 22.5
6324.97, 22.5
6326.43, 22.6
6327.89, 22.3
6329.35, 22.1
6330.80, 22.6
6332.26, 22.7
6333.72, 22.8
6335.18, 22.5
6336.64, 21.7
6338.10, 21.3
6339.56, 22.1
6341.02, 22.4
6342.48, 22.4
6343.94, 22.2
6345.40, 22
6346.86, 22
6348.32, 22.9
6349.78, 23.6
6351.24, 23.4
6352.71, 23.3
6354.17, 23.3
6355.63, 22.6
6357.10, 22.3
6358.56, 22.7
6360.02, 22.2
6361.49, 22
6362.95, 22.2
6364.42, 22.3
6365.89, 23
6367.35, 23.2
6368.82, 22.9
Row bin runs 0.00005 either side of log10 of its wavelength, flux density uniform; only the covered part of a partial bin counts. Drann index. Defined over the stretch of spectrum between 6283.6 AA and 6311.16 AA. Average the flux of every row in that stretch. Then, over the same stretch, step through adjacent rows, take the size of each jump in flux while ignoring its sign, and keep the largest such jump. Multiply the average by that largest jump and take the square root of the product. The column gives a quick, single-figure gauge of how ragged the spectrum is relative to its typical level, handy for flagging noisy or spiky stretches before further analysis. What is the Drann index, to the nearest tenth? 4.9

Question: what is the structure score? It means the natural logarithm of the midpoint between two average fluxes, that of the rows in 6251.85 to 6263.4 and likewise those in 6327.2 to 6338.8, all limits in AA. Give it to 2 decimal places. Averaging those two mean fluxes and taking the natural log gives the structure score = 3.07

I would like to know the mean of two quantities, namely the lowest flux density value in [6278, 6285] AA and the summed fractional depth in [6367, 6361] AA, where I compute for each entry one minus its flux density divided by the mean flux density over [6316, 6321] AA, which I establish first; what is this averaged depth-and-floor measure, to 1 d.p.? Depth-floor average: 10.7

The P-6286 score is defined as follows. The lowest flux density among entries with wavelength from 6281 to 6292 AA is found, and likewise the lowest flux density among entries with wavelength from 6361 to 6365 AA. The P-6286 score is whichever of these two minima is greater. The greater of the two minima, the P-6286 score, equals 22.0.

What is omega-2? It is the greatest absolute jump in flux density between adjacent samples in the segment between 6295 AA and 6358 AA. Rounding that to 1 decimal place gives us 1.1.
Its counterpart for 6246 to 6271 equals 1.2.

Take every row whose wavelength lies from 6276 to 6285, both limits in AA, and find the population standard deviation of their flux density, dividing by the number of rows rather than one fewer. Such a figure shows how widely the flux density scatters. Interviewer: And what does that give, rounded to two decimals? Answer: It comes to 0.73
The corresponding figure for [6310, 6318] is 0.37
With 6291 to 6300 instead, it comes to 0.59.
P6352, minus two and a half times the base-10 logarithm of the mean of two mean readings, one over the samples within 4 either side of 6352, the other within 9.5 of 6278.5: -3.40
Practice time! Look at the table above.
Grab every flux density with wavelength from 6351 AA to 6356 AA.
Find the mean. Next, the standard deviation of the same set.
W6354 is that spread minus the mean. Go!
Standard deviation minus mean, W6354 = -22.8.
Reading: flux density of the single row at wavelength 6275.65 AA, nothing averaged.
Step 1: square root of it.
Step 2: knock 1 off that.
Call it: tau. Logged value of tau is 3.76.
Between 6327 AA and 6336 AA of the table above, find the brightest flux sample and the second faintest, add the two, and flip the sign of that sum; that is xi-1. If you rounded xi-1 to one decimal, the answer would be -45.1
